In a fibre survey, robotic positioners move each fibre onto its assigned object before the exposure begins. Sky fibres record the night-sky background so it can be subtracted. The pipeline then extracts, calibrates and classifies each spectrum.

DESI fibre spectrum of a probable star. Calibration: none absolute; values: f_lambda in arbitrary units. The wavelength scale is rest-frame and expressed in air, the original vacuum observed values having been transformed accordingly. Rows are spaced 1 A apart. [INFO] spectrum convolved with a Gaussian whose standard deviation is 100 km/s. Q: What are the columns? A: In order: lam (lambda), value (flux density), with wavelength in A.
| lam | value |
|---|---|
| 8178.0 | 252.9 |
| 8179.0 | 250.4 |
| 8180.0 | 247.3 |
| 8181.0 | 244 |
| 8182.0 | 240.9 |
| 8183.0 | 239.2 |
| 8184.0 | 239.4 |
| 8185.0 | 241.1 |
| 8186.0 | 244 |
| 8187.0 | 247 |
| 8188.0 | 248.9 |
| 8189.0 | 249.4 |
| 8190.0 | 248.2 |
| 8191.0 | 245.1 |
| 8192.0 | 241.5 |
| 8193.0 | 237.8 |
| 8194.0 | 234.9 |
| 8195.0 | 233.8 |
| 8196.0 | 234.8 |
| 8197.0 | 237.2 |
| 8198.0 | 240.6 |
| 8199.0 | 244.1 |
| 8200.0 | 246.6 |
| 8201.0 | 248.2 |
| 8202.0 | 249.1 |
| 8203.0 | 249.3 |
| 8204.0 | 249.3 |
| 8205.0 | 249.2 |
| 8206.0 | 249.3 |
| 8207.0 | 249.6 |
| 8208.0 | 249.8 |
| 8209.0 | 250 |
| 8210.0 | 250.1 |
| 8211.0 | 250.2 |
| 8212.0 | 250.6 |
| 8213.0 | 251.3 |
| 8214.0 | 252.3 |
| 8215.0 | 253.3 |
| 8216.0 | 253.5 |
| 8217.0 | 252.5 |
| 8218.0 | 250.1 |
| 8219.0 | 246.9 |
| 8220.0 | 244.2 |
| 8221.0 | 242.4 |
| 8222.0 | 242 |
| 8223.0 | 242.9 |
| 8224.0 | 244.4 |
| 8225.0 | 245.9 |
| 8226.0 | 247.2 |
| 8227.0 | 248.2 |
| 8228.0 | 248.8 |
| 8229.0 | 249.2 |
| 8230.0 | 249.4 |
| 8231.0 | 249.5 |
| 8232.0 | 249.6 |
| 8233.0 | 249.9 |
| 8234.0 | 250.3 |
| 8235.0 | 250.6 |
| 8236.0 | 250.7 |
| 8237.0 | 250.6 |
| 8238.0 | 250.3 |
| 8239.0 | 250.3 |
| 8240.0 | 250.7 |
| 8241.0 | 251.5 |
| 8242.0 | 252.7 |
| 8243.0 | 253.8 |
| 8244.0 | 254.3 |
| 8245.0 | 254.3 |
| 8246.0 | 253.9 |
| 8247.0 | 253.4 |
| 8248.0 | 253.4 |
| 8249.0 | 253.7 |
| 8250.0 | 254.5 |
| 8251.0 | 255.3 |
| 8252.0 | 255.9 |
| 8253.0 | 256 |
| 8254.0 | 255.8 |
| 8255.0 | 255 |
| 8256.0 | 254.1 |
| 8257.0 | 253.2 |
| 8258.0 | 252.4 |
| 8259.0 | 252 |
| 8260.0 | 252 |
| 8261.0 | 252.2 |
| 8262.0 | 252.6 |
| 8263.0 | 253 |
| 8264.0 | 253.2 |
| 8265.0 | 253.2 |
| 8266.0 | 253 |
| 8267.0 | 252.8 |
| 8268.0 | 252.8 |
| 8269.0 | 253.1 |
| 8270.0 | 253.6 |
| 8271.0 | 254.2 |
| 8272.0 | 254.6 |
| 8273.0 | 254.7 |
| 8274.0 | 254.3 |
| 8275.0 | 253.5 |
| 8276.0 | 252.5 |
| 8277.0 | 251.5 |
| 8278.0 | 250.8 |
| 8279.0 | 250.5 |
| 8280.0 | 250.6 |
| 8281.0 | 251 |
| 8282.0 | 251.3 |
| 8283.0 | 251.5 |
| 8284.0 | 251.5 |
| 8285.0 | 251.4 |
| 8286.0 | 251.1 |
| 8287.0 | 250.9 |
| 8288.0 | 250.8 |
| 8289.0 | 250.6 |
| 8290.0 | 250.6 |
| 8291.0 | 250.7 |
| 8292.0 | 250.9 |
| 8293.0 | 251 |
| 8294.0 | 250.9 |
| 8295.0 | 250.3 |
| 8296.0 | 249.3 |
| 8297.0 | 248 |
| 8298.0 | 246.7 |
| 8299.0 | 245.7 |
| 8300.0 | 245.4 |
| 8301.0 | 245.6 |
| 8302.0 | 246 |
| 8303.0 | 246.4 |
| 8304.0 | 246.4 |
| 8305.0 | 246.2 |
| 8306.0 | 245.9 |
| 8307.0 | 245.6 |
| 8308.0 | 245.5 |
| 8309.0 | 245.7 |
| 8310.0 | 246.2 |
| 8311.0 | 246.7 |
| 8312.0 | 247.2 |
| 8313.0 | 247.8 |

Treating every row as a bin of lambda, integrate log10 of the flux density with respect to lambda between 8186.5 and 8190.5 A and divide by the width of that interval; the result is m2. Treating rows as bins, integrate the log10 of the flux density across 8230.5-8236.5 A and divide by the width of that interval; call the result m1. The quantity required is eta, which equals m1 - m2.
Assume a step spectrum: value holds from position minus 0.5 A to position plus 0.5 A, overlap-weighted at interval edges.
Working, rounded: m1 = 2.40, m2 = 2.40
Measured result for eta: 0.0030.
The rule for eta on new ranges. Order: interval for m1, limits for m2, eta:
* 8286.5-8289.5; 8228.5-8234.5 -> 0.0019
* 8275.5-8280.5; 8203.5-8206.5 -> 0.0033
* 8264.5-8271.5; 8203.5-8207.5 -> 0.0067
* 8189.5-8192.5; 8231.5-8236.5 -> -0.0093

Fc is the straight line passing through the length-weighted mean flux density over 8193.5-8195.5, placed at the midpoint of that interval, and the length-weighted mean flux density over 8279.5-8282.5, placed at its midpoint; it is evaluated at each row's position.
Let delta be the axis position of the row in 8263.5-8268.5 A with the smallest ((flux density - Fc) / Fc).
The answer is 8268.0 A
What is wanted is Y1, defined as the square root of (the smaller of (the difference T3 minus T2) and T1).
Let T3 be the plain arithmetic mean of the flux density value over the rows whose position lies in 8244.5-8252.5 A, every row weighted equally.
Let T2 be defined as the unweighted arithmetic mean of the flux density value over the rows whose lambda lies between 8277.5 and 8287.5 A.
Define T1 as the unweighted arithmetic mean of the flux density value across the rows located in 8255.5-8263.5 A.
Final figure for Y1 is 1.8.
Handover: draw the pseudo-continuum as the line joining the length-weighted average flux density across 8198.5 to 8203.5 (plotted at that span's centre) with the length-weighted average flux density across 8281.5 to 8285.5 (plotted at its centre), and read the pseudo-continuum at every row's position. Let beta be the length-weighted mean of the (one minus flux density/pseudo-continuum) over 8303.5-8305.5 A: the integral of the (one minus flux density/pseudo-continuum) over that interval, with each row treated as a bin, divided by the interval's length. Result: 0.024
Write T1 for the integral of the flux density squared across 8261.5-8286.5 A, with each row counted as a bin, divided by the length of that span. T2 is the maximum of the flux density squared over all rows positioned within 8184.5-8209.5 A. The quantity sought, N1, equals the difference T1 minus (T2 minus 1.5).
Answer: 1255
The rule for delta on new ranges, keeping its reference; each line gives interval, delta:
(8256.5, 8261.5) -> 8260.0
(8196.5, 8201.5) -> 8197.0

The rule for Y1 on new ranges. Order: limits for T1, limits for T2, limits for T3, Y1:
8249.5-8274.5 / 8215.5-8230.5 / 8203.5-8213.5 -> 1.7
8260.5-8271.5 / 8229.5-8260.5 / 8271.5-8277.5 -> 1.0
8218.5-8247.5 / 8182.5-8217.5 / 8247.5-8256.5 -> 3.0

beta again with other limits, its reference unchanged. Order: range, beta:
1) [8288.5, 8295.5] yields 0.004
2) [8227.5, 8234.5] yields -0.003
